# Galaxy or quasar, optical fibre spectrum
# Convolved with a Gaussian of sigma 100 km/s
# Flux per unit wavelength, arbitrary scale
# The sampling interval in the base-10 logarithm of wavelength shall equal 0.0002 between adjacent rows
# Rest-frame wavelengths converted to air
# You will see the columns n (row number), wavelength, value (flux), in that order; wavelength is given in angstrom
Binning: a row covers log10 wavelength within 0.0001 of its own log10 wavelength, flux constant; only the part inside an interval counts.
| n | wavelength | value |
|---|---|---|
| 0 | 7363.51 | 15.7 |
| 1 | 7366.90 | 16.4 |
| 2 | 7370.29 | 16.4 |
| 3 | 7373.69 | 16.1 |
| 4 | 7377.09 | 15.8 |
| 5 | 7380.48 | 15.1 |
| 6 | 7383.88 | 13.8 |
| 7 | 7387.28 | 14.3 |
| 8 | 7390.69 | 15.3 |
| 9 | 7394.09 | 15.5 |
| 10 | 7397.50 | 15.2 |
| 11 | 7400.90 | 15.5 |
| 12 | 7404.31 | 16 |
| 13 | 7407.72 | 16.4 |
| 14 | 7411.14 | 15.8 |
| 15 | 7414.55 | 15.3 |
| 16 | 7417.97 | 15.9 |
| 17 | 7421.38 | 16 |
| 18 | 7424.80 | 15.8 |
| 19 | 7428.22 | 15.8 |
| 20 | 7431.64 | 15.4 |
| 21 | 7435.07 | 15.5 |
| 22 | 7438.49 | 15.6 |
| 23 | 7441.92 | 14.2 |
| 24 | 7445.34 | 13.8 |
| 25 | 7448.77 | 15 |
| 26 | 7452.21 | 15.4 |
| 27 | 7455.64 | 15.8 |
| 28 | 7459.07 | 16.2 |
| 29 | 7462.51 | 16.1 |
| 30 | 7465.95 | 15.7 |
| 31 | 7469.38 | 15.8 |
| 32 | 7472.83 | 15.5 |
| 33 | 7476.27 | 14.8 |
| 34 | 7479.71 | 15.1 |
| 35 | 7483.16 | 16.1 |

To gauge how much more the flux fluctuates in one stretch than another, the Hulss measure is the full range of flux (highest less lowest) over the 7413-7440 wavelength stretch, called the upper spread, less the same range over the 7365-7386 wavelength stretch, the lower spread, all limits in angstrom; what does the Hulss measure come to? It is -1.9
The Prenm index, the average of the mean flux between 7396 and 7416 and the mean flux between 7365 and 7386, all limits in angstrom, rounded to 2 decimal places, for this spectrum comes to 15.65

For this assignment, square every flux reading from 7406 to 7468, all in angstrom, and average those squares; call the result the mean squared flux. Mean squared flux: 242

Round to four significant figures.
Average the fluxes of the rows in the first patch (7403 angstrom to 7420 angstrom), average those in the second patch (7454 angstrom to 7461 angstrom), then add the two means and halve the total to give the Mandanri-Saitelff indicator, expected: 15.94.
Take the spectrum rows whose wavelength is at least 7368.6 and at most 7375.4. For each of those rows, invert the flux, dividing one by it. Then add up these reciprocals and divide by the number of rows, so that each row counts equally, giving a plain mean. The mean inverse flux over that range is 0.0615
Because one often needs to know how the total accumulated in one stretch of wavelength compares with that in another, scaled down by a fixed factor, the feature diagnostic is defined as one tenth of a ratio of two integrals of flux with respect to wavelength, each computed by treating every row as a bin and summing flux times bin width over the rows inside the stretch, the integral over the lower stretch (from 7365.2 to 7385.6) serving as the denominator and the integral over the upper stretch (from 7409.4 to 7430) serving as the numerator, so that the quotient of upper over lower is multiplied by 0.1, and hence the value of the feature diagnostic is 0.102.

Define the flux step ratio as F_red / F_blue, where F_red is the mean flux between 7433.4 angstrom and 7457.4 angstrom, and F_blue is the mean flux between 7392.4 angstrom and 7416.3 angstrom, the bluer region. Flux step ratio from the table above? 0.960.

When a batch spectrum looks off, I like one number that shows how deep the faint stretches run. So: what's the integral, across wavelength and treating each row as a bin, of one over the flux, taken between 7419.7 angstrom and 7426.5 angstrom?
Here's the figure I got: 0.43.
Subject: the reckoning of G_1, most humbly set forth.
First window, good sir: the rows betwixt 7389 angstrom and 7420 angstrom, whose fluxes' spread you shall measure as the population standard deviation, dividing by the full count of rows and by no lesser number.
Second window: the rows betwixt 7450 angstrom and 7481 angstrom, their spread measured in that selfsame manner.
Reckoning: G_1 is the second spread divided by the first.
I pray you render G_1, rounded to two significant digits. 1.1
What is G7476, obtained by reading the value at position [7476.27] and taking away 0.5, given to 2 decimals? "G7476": 14.30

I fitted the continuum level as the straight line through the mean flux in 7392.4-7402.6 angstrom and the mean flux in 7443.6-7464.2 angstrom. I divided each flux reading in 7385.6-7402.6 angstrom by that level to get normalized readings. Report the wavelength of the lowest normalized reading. 7387.28 angstrom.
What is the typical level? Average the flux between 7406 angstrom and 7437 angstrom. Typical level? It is 15.8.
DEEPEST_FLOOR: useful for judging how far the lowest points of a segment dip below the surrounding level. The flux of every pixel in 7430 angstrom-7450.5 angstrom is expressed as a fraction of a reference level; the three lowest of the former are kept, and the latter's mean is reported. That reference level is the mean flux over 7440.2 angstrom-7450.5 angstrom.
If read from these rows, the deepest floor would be 1.00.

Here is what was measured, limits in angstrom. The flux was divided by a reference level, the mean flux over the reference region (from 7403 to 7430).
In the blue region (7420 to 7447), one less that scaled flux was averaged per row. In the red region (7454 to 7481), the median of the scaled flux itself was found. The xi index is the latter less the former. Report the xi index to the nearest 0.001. 0.954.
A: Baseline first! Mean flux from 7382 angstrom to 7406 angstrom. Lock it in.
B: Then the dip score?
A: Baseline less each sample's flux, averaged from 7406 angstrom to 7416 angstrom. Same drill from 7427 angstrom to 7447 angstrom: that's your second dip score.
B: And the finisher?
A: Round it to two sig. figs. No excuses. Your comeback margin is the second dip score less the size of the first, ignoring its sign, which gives -0.71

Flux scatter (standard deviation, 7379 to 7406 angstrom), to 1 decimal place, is 0.7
